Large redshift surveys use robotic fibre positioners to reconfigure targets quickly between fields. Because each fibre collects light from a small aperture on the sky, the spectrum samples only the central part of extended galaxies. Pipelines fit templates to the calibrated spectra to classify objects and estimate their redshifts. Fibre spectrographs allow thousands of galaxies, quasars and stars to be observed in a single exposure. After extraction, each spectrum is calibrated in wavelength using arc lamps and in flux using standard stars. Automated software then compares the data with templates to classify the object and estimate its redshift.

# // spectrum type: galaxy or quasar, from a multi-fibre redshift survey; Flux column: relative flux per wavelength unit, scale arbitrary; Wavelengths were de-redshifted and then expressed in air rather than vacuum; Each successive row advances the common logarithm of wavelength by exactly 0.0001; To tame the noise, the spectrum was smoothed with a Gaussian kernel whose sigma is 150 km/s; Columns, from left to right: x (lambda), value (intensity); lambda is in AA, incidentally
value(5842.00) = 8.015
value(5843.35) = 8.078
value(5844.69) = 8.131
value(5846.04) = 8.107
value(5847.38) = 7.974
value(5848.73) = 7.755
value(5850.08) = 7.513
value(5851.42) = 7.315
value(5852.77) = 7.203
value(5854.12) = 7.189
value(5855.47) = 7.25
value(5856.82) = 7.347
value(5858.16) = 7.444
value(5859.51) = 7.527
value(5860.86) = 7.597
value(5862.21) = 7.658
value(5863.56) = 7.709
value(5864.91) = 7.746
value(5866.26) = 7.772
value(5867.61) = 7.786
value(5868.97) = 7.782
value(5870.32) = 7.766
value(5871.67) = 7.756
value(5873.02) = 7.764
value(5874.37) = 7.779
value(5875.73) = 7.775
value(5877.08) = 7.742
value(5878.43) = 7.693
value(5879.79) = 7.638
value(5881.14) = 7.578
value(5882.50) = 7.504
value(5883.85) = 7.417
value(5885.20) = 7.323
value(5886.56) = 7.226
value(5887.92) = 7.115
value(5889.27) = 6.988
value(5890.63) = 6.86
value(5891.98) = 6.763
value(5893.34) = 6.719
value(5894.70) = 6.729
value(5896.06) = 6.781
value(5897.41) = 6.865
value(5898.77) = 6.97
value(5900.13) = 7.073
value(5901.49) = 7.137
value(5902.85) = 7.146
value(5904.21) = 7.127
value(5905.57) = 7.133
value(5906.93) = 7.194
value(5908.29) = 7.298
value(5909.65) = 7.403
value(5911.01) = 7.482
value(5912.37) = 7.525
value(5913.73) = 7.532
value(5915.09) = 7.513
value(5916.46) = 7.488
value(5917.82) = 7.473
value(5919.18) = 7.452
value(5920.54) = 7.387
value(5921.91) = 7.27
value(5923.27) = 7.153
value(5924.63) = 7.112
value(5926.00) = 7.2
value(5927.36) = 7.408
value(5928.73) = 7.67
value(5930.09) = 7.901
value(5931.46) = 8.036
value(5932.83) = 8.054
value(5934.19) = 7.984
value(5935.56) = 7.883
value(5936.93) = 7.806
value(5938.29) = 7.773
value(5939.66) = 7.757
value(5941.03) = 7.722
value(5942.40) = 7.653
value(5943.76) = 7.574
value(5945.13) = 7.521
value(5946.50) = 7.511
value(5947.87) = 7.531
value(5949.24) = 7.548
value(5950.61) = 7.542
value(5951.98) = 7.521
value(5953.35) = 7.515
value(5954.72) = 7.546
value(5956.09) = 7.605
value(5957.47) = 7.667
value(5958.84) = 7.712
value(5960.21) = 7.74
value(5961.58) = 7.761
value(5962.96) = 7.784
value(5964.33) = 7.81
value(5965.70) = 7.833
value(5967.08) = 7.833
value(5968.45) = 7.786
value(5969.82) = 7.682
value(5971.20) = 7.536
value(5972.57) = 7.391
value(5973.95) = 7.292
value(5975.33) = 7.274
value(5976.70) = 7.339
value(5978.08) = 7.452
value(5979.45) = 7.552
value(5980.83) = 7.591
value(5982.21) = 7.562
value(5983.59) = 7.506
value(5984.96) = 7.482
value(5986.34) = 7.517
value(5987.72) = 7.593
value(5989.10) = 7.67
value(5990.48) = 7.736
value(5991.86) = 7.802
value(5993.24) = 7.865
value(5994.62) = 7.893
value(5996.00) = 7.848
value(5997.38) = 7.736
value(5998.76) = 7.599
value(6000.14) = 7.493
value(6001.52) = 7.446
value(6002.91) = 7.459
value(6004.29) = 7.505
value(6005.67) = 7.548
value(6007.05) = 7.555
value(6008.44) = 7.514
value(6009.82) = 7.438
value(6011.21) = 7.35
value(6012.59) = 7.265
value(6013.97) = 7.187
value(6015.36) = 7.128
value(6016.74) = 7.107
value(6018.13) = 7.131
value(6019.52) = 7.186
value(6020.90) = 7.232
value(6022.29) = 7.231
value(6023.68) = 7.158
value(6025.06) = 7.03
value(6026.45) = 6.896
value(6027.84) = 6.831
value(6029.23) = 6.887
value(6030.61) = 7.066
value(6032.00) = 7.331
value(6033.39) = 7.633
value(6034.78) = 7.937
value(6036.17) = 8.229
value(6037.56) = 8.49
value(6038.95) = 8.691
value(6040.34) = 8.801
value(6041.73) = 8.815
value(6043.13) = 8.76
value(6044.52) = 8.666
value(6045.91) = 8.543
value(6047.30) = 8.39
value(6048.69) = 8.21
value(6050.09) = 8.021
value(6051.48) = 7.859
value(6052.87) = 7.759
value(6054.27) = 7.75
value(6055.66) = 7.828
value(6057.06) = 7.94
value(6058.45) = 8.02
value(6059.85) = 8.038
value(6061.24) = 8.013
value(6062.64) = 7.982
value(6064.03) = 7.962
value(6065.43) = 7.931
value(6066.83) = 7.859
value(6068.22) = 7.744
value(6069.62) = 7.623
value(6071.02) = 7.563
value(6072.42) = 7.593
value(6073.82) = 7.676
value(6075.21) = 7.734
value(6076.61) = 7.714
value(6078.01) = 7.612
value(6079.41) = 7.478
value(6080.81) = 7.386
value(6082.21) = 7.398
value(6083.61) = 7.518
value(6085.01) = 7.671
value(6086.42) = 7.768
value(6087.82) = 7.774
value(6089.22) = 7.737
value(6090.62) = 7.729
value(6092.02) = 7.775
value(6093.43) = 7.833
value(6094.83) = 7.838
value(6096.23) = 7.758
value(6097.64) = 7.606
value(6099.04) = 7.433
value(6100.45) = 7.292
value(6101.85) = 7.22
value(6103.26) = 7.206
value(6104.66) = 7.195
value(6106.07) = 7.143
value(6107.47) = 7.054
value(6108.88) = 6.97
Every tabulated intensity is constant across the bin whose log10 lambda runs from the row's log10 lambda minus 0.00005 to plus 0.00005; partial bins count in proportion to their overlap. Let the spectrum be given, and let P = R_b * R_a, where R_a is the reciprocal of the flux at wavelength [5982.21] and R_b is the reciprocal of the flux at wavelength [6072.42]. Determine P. 0.0174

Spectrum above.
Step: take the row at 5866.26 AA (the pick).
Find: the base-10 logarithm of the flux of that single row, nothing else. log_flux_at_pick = 0.891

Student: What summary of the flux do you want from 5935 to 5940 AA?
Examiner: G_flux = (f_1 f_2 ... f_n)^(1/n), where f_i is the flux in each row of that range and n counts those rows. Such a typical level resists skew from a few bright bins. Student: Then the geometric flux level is 7.8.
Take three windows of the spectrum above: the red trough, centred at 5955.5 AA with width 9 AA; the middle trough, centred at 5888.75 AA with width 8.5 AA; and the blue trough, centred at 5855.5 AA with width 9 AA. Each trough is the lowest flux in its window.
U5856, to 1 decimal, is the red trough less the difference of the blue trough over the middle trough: 7.1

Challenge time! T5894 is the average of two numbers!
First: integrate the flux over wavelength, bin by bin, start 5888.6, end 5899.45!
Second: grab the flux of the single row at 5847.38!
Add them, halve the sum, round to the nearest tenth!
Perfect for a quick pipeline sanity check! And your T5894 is 41.1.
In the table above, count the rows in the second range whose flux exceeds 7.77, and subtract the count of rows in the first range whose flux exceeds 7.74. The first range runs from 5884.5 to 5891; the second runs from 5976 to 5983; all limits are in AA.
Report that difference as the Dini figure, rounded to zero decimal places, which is 0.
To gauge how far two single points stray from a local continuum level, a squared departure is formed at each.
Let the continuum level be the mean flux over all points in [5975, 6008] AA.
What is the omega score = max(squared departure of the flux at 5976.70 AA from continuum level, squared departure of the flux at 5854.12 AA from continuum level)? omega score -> 0.16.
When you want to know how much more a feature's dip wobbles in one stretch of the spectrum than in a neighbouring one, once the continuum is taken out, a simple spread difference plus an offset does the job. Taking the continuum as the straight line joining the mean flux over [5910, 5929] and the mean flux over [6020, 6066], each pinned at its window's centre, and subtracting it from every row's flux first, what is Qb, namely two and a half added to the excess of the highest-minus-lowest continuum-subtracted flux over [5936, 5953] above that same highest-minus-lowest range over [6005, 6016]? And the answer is 2.38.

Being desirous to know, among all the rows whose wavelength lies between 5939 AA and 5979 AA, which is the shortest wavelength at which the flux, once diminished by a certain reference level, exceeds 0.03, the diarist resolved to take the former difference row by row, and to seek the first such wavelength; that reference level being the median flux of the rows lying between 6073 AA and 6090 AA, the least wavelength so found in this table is 5939.66 AA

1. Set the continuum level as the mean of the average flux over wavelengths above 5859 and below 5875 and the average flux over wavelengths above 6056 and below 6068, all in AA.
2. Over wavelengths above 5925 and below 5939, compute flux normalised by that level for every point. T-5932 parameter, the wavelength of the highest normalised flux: 5932.83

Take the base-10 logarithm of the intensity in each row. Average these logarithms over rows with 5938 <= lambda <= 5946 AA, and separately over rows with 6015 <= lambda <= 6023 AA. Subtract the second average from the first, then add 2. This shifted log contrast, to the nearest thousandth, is 2.029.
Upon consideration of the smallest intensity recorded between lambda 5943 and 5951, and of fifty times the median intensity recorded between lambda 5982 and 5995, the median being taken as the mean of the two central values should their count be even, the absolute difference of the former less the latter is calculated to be 374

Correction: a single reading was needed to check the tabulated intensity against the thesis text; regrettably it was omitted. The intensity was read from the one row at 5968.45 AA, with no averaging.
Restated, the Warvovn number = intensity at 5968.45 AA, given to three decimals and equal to 7.786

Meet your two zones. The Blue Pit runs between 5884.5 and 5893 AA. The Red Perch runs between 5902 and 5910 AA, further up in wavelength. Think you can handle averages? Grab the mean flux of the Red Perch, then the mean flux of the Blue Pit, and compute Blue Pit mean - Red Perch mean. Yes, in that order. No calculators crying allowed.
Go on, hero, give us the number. -0.17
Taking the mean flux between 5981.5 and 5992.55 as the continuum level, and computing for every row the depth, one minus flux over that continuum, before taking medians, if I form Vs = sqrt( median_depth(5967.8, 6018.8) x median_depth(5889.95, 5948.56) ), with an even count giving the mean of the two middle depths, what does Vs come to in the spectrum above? 0.016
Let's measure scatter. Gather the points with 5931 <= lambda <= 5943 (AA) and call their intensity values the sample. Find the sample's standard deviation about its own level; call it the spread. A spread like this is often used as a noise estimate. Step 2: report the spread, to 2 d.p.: 0.14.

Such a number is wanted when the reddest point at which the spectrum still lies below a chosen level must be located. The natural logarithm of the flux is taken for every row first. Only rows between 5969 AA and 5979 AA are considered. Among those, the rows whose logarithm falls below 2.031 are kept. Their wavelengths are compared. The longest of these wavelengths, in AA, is 5978.08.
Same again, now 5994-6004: 6002.91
